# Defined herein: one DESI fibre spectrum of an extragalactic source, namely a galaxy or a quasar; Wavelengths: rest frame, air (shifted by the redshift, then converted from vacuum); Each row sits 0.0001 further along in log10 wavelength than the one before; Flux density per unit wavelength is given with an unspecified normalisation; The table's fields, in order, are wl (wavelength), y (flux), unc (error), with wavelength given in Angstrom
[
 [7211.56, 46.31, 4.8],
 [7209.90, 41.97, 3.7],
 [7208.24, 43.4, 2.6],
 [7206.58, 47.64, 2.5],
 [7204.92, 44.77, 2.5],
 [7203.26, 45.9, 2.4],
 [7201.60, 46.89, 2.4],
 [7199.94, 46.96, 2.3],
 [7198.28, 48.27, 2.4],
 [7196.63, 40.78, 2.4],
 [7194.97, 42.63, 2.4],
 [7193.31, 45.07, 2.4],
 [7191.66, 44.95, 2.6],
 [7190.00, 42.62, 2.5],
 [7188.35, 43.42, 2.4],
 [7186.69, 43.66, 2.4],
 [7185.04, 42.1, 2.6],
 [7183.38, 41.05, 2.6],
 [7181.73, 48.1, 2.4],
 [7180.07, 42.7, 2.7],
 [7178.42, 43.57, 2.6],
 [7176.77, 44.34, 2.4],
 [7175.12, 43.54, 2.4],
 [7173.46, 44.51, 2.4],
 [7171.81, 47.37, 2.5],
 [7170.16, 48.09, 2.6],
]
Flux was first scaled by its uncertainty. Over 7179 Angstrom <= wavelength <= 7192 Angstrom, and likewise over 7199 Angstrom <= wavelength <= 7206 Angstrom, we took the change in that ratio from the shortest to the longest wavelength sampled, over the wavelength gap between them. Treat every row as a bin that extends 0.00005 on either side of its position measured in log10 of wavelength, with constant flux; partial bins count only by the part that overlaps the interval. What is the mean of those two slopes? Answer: -0.19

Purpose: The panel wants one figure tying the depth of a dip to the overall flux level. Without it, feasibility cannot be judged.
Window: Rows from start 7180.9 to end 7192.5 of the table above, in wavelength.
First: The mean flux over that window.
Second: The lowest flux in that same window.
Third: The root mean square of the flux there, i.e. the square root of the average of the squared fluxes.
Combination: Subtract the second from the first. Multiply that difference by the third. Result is 116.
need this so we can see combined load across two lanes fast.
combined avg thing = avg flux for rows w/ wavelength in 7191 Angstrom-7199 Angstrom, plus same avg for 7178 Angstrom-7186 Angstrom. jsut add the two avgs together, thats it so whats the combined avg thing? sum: 87.8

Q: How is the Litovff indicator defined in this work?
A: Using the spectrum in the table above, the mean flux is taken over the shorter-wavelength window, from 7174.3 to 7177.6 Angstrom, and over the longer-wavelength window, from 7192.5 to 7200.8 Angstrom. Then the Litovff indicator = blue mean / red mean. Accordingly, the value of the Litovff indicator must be 0.98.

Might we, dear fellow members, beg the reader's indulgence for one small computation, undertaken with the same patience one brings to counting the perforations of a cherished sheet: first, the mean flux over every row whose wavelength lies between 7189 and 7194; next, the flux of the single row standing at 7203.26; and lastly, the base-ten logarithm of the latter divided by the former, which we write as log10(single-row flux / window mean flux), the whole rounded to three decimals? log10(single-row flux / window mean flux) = 0.016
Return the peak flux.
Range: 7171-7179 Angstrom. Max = 47.37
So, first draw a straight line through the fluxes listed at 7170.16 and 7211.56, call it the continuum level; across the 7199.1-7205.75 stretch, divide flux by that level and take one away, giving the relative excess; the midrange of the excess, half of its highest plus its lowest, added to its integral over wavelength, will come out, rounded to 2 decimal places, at -0.10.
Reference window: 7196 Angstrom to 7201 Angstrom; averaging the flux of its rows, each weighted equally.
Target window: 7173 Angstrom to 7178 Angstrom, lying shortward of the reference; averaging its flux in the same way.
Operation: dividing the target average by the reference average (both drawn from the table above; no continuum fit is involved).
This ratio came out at 0.97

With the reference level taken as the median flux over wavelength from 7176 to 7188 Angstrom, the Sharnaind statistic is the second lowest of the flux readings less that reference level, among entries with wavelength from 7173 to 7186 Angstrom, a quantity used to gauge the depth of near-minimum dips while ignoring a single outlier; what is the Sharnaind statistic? -1.5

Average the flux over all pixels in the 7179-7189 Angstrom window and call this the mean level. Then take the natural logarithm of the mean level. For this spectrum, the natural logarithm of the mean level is 3.77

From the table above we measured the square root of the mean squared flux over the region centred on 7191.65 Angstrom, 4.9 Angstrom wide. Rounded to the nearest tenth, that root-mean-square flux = 44.2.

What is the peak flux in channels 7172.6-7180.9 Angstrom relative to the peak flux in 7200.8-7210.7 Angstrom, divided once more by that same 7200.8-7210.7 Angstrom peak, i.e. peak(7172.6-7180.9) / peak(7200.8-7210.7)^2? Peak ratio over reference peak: 0.0196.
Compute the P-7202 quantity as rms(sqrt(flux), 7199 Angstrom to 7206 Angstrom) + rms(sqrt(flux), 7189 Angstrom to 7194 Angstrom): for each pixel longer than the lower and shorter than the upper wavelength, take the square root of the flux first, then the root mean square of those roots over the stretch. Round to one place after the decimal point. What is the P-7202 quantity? 13.4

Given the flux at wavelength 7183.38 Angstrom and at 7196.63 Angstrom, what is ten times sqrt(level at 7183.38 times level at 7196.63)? 409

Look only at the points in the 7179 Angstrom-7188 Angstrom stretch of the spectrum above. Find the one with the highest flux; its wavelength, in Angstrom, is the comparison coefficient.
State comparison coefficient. 7181.73 Angstrom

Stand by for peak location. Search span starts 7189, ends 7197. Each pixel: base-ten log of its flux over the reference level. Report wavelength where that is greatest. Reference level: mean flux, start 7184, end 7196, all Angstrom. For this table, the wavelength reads 7193.31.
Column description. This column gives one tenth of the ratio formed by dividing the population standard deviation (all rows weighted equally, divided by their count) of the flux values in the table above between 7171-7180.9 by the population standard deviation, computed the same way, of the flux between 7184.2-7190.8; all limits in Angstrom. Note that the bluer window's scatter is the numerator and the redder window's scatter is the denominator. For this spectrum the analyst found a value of 0.24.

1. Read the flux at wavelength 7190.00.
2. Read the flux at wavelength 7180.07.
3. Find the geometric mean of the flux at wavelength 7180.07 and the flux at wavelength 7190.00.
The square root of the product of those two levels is 42.7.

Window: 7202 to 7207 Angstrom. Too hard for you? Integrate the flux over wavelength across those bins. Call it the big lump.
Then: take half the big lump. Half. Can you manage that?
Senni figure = 115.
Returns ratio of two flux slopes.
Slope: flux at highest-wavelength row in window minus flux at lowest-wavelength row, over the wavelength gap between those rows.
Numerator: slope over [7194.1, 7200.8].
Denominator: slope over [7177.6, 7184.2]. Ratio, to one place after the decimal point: -1.7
